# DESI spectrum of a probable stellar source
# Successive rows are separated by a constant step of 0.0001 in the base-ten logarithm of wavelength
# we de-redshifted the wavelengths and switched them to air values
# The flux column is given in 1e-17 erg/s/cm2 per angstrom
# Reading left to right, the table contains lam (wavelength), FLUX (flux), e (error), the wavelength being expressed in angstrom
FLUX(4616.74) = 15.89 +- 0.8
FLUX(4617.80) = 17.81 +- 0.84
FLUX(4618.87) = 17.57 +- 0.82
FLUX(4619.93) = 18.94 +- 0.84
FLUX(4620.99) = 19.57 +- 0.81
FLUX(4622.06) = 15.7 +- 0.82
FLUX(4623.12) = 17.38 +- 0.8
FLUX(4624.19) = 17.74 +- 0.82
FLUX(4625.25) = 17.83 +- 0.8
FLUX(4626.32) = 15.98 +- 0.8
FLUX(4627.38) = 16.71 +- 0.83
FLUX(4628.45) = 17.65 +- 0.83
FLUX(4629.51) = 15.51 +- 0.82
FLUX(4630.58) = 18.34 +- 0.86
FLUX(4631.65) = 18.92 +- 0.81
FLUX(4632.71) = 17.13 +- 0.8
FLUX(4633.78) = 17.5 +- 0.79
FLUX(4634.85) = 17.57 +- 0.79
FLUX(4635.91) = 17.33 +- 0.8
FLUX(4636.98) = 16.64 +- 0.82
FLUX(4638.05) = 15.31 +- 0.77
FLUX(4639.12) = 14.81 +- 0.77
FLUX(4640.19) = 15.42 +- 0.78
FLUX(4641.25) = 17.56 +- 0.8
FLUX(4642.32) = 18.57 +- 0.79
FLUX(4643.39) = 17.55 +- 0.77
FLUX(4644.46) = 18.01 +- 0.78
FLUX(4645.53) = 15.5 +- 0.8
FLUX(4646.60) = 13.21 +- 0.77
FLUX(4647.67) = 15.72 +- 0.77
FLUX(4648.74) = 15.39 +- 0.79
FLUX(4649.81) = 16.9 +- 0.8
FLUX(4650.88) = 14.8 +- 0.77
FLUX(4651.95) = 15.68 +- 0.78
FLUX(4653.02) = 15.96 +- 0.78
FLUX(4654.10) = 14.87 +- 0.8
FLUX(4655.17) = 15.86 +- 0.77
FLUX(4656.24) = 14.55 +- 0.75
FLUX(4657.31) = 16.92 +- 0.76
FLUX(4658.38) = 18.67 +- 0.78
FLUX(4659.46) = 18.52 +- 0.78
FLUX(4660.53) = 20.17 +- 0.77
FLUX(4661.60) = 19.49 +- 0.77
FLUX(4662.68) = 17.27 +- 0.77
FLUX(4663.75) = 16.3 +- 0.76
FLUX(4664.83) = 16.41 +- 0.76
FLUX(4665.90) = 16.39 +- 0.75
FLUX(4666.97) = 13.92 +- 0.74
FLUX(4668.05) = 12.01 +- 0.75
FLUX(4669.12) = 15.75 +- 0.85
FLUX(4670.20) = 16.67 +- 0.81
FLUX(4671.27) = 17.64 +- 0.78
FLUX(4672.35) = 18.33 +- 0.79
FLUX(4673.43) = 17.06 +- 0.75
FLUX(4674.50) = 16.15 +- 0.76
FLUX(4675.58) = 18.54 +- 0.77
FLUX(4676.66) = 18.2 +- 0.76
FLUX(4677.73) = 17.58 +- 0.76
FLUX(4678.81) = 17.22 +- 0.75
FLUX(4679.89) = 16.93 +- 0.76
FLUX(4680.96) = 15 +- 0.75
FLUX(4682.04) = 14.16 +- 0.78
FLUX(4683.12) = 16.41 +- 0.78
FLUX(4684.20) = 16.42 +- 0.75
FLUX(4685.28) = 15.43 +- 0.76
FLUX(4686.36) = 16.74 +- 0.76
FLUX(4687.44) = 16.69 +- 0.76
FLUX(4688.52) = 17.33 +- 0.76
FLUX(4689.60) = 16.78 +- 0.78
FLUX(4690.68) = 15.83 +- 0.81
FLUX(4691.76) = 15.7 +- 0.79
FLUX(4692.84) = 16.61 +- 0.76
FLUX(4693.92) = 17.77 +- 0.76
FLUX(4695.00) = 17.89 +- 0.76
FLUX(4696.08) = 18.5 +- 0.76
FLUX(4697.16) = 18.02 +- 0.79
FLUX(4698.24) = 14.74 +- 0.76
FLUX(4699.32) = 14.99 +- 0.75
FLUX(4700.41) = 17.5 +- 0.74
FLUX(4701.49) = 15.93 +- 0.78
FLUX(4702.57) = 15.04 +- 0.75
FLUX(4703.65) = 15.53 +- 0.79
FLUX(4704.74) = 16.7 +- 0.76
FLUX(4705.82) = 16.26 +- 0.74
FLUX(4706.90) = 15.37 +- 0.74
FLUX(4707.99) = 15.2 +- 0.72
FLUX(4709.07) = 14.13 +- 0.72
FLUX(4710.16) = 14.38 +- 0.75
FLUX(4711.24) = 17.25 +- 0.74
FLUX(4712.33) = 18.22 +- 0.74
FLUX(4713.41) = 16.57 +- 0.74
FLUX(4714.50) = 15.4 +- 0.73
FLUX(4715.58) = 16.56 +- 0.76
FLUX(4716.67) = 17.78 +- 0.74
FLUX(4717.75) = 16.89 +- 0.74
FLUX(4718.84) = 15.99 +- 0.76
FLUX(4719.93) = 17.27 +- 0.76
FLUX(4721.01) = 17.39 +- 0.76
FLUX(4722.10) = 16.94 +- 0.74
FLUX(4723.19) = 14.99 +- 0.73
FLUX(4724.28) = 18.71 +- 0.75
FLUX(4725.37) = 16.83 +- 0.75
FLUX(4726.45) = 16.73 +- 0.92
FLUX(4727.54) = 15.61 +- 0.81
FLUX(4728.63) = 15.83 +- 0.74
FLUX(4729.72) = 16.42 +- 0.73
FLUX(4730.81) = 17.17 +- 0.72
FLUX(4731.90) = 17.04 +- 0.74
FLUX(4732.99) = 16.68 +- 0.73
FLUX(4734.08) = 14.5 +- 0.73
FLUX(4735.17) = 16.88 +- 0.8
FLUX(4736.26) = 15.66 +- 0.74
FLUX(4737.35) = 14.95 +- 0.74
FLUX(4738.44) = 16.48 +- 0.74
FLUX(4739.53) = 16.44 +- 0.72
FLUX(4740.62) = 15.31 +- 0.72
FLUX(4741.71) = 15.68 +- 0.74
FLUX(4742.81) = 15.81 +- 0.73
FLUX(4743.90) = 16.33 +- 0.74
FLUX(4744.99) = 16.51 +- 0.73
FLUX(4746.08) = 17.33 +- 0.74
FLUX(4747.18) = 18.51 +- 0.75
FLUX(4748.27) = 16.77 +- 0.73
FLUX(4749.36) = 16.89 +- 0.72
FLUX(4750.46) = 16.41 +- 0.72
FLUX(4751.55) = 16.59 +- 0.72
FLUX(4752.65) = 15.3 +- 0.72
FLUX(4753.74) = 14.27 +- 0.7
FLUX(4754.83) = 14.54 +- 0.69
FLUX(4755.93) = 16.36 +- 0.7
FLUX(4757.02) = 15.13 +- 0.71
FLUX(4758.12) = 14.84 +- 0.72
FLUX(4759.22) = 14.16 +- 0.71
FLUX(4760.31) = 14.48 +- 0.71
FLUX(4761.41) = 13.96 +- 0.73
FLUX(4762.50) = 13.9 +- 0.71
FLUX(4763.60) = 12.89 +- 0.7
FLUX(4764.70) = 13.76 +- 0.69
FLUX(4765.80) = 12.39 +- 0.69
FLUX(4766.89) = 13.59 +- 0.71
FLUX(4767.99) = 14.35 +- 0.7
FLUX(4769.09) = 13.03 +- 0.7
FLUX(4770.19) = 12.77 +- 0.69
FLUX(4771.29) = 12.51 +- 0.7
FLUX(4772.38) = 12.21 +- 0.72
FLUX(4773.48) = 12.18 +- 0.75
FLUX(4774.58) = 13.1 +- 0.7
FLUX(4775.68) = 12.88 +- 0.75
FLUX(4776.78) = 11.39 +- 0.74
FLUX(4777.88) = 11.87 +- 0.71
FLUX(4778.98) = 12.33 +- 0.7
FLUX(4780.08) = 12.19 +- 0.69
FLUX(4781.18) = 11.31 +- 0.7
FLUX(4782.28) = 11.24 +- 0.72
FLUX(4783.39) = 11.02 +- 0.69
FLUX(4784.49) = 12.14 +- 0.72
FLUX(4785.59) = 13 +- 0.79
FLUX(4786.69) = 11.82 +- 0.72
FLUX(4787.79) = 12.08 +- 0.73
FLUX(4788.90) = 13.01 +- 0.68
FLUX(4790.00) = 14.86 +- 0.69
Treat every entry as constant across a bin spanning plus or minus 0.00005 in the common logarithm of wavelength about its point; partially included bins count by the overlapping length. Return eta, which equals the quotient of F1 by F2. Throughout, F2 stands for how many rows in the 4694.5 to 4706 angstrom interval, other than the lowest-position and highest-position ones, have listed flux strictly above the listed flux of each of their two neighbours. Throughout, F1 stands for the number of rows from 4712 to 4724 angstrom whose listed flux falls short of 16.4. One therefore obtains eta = 1.0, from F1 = 3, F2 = 3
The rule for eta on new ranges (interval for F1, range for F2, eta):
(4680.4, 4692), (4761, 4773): 2.5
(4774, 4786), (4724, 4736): 11.0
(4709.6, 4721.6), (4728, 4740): 1.0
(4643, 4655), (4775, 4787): 4.0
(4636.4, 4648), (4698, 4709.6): 3.0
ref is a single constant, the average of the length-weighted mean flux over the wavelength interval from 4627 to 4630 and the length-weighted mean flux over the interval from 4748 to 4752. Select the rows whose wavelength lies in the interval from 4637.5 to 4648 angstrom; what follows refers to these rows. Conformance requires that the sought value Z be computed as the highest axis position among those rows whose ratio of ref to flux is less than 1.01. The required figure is 4644.46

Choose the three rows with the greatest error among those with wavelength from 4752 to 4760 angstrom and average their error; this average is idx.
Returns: 0.72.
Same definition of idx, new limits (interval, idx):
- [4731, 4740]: 0.76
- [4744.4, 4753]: 0.74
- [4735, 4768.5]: 0.76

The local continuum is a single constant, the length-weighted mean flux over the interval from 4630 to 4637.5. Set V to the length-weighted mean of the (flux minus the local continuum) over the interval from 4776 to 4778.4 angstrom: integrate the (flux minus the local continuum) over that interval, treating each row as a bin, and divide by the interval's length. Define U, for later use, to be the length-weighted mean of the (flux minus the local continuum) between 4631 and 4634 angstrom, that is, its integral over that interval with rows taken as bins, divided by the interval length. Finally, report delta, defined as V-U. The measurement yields -6.2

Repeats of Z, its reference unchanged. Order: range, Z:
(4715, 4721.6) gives 4721.01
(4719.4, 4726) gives 4725.37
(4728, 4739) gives 4735.17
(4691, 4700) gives 4697.16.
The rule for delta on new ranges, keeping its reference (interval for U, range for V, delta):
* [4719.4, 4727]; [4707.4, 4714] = -1.0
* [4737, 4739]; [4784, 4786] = -3.2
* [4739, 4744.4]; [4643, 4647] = 0.2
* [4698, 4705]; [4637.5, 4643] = 0.6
